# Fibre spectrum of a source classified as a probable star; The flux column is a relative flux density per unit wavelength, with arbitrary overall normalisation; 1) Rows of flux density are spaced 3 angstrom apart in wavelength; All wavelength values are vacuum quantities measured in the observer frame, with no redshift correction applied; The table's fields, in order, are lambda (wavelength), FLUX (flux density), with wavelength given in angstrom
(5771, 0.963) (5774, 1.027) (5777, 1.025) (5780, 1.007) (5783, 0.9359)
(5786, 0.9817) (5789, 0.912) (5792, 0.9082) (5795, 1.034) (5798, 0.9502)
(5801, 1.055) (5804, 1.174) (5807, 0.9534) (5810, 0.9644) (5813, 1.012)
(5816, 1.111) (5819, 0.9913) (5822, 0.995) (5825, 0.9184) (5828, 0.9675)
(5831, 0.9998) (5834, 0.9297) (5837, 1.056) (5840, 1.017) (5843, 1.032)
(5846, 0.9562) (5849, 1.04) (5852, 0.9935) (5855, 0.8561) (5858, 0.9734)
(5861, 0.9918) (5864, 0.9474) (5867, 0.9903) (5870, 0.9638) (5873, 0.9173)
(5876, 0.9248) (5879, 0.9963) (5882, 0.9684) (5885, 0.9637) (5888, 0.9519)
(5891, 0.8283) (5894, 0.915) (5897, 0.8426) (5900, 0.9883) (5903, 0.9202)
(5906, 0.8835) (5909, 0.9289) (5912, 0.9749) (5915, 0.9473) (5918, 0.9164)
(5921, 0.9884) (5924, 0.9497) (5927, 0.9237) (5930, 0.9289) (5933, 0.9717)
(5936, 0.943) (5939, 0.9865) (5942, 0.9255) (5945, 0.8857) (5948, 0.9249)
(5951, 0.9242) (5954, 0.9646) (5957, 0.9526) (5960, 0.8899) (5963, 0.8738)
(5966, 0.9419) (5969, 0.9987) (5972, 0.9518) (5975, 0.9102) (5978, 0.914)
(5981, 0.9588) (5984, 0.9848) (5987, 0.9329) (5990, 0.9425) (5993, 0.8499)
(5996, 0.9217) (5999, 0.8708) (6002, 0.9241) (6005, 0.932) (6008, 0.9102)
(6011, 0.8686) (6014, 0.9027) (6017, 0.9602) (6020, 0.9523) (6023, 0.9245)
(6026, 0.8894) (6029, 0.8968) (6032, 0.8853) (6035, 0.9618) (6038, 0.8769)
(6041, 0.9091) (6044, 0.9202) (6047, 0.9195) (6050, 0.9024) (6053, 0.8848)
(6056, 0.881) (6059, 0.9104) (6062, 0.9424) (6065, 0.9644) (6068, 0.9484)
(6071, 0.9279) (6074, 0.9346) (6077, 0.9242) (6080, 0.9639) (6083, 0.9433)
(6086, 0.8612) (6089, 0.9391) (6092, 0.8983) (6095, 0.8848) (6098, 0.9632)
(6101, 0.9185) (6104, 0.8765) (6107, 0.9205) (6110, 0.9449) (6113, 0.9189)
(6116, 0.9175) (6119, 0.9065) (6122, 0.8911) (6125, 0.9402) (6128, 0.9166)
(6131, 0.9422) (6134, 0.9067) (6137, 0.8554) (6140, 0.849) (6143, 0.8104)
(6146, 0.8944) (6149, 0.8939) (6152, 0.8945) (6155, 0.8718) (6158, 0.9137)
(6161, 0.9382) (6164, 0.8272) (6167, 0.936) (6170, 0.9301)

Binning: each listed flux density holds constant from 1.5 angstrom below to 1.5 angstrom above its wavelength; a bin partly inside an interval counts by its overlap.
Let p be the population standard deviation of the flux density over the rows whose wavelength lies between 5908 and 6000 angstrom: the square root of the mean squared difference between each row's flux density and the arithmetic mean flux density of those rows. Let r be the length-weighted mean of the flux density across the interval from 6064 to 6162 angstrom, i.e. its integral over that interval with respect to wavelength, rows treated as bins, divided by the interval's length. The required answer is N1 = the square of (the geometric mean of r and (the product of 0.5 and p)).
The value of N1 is 0.016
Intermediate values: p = 0.036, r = 0.91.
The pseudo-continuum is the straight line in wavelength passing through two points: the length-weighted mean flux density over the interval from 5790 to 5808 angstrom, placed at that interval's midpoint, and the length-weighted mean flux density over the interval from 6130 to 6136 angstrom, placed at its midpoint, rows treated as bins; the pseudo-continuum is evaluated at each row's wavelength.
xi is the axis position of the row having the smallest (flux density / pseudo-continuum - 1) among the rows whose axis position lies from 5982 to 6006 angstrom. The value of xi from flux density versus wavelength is 5993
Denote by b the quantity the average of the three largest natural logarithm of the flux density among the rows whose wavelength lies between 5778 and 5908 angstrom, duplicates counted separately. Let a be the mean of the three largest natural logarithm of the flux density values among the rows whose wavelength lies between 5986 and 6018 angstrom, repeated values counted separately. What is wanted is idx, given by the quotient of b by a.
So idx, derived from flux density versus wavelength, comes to -1.9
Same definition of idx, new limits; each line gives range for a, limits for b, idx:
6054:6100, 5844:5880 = -0.3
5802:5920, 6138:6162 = -0.8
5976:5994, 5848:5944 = -0.2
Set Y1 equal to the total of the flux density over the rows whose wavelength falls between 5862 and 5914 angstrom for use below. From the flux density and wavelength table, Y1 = 15.9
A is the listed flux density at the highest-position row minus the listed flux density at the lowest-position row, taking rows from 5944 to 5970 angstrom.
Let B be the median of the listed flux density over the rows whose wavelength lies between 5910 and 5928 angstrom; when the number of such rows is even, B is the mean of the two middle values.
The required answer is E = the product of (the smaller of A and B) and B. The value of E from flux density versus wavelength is 0.11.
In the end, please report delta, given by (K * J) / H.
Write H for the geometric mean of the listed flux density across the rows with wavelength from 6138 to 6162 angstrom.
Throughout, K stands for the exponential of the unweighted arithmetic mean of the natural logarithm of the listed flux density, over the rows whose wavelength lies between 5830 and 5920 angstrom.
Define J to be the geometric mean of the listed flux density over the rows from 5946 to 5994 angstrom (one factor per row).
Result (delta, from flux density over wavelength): 1.01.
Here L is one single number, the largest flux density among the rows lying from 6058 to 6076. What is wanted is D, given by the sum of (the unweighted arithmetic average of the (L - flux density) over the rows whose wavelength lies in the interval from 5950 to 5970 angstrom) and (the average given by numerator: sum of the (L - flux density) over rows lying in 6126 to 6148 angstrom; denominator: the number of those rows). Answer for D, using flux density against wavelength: 0.112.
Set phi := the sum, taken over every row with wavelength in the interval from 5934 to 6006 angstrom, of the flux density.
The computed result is 22.3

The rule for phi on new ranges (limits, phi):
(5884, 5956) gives 22.4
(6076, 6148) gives 21.8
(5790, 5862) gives 23.9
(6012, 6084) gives 22.1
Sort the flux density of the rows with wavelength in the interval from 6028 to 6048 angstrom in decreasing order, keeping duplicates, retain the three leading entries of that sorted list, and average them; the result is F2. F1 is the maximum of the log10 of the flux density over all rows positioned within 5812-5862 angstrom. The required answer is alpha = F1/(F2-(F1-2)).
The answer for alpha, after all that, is 0.016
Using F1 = 0.046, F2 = 0.93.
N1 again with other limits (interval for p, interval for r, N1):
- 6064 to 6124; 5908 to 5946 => 0.014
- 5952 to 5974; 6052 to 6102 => 0.018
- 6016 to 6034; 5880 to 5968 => 0.014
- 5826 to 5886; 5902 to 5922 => 0.021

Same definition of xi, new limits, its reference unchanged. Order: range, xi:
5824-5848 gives 5825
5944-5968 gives 5963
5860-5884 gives 5873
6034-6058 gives 6038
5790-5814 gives 5792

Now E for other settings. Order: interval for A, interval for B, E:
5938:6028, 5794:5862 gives -0.10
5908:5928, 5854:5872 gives -0.01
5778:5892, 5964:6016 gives -0.17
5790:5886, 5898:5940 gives 0.05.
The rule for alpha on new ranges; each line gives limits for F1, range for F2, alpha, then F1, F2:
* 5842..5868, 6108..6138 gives 0.006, 0.017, 0.94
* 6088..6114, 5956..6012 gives -0.005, -0.016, 0.98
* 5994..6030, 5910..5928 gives -0.006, -0.018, 0.97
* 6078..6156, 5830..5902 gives -0.005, -0.016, 1.04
